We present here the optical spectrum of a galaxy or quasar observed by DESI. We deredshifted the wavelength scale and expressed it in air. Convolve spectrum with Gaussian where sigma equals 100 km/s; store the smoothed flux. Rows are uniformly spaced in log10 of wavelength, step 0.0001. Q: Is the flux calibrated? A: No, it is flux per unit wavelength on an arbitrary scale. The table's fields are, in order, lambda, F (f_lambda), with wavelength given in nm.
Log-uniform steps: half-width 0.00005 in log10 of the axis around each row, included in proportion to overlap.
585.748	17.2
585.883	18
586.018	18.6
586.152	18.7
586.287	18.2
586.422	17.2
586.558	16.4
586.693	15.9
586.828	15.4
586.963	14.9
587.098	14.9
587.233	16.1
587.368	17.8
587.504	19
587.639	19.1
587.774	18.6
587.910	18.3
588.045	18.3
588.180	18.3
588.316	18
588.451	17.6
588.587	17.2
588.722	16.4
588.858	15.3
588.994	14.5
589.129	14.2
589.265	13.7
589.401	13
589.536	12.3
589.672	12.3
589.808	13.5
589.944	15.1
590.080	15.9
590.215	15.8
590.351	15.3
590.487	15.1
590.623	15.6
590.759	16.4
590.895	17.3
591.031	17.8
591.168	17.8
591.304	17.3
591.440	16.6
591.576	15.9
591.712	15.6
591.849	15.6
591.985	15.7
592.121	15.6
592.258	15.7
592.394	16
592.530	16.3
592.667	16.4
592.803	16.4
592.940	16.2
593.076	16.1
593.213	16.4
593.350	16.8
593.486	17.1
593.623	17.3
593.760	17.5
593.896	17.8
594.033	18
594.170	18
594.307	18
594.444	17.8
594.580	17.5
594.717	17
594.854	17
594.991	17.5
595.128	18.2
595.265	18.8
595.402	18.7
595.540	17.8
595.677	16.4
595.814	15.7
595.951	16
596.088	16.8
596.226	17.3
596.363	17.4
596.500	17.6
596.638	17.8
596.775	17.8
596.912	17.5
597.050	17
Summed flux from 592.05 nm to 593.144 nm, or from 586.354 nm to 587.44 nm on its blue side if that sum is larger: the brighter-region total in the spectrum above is 129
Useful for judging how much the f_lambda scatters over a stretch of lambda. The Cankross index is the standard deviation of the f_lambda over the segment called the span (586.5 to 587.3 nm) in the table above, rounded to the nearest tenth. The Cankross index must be 0.6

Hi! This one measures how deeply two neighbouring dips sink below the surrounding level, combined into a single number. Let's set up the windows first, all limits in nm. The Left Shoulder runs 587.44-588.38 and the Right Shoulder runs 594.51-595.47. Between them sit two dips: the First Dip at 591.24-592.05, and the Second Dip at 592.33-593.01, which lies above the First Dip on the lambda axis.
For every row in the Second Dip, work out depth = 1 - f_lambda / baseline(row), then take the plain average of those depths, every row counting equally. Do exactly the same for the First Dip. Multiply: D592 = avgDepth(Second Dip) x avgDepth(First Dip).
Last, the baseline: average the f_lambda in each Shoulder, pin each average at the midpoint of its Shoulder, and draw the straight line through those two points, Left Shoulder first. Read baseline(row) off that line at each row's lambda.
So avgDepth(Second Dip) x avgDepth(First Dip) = 0.011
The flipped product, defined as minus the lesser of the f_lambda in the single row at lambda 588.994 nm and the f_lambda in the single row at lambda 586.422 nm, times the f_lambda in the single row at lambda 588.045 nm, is -265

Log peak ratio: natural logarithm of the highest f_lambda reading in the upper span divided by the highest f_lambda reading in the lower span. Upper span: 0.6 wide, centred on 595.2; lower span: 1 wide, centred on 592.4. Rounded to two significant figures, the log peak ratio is 0.14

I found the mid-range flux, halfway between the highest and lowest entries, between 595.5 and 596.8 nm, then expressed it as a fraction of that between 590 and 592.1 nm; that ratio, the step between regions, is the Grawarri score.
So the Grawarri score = 1.02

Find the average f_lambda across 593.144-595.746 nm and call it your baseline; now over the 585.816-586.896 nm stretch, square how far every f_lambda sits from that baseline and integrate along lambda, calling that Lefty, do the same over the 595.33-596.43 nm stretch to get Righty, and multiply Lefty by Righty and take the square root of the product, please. 1.43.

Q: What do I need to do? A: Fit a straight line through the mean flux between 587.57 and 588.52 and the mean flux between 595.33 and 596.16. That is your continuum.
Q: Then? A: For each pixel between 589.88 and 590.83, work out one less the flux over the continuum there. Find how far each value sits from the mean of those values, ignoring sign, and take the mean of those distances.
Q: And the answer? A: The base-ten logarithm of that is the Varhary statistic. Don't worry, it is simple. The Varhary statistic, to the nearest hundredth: -1.67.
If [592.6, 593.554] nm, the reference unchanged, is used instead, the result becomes -1.76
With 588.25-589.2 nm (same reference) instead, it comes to -1.16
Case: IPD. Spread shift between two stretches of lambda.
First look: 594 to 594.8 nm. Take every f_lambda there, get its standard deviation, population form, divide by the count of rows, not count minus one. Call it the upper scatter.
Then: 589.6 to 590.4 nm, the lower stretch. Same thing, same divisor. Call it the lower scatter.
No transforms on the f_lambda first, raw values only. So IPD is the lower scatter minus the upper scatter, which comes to 0.95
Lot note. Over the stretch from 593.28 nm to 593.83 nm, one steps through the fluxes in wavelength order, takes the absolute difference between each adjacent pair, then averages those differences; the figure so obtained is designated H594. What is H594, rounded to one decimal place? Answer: 0.2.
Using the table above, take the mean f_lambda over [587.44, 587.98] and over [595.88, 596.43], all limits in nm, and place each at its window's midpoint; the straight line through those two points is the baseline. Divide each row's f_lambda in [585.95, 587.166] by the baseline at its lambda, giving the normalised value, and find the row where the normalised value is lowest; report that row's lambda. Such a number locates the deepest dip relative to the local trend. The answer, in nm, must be 586.963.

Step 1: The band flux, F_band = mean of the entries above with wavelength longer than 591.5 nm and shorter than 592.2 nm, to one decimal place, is 15.7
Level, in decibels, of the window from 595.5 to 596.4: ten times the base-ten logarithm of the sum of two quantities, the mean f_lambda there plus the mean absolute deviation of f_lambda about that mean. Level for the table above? 12.4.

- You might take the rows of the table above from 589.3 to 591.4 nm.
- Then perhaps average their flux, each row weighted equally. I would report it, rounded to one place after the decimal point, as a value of 15.4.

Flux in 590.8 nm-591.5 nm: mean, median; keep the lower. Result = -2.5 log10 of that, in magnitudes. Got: -3.10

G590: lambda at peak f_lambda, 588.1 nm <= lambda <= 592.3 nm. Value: 588.180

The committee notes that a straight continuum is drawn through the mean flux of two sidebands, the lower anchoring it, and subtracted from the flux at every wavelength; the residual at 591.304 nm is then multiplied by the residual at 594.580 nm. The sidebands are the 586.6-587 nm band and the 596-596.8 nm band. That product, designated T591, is 0.42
